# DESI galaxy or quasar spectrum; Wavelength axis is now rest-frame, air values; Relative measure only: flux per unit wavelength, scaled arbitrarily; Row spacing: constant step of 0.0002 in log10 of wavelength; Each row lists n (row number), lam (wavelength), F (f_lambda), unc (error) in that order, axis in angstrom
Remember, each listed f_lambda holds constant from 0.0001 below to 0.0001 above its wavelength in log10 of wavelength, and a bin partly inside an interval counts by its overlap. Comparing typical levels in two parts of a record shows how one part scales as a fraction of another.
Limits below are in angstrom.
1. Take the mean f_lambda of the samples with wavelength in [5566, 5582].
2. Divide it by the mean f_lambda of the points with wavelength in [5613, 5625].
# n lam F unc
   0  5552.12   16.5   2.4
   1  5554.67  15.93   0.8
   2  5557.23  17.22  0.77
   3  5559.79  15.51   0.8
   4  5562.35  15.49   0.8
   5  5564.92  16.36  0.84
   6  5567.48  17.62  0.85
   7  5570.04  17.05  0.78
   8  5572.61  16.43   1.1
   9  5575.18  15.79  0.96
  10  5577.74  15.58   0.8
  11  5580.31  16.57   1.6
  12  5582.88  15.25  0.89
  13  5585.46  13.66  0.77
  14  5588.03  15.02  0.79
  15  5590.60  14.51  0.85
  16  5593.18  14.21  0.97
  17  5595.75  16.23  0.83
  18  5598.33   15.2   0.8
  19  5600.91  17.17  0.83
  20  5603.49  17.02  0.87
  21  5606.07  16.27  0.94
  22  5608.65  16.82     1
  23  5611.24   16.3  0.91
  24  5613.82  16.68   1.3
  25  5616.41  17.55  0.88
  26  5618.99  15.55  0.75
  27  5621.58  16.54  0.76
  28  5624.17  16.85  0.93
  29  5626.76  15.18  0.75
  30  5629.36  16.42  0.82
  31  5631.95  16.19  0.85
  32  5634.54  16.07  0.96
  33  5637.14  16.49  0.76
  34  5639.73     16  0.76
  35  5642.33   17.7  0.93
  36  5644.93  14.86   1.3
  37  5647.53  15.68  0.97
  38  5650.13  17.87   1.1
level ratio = 0.99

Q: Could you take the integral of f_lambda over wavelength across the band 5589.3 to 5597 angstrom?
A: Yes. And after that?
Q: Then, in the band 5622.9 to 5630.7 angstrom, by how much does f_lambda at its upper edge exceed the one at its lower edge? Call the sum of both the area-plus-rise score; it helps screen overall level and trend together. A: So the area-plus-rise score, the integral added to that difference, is 115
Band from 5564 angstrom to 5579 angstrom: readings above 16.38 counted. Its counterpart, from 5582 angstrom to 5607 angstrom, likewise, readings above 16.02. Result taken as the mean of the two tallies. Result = 3.5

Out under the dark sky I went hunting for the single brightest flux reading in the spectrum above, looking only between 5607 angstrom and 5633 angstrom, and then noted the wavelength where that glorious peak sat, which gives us 5616.41 angstrom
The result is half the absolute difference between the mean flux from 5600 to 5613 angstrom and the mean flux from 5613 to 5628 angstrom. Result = 0.16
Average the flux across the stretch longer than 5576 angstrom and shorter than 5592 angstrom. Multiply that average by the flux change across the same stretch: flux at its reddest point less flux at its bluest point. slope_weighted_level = -16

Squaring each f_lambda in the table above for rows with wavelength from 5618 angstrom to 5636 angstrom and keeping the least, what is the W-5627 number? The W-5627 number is 230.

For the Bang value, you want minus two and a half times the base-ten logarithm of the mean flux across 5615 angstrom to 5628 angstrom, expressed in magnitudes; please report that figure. -3.033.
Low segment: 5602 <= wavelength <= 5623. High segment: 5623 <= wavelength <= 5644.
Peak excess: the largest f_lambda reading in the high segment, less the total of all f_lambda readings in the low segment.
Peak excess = -115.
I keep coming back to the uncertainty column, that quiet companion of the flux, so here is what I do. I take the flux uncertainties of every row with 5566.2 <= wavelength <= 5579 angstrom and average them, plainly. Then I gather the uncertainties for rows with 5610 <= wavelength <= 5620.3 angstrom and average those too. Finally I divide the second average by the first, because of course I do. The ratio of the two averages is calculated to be 1.07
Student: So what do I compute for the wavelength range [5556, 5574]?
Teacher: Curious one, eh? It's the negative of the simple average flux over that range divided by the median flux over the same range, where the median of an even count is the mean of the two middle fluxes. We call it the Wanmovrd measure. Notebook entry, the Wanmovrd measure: -1.01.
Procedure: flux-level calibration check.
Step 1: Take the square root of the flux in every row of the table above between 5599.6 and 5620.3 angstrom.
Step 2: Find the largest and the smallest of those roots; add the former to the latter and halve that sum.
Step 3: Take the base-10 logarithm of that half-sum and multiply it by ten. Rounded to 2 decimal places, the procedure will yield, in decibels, 6.09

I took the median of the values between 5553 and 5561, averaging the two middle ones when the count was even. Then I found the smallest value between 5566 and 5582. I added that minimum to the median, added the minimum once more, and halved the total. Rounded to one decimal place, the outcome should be 23.5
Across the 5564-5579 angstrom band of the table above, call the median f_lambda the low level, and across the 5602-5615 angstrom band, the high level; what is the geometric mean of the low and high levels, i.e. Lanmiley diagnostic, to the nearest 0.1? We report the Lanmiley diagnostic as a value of 16.5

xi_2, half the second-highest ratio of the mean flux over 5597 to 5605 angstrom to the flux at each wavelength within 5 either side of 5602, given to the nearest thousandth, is 0.506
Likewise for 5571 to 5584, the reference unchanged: 0.528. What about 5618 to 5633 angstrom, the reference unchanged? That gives 0.529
